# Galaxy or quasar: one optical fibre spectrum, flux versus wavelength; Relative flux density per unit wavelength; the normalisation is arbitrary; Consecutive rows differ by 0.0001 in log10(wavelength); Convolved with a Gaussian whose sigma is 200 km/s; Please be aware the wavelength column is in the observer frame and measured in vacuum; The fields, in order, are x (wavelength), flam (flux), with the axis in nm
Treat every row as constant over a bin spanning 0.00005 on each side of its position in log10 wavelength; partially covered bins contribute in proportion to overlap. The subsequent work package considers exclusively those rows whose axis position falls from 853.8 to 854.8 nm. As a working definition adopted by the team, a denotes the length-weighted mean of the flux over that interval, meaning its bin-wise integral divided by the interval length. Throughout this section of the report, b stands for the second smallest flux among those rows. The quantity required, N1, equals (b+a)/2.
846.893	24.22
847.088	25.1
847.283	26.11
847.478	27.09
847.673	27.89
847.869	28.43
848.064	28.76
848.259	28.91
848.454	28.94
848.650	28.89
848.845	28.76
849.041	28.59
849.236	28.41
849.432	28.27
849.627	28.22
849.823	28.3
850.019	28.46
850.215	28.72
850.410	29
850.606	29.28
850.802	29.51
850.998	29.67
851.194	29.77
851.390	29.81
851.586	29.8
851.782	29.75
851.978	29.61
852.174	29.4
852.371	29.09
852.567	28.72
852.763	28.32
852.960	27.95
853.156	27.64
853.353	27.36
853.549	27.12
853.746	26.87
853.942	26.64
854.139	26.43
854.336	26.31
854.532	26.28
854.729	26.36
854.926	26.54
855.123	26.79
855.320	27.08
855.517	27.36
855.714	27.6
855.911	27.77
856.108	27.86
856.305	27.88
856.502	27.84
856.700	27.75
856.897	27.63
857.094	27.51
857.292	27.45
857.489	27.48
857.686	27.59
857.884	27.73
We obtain 26.4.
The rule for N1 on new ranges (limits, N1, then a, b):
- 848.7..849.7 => 28.4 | 28.5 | 28.27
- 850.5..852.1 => 29.6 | 29.6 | 29.51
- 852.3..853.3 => 28.1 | 28.3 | 27.95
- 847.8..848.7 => 28.8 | 28.8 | 28.76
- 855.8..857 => 27.8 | 27.8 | 27.75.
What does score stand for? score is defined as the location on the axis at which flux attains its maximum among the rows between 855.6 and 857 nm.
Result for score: 856.305 nm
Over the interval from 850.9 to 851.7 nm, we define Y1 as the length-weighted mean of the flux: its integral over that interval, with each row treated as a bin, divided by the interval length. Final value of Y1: 29.8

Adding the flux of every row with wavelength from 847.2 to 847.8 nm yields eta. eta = 81.1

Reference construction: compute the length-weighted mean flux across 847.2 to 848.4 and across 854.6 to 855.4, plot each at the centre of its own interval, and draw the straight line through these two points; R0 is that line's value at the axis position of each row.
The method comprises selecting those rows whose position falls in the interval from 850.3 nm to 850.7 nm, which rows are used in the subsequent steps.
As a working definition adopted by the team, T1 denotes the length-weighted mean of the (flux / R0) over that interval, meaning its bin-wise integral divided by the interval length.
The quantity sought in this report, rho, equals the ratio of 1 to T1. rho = 0.94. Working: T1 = 1.06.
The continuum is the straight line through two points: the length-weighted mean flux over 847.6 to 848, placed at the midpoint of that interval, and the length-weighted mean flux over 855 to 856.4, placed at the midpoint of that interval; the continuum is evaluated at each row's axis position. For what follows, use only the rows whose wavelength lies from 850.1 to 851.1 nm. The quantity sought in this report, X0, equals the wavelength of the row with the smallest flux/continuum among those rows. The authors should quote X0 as 850.215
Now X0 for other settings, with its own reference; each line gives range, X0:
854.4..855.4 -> 854.532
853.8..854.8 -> 854.532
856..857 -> 856.897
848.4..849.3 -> 849.236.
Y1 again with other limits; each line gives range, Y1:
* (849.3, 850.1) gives 28.3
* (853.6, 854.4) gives 26.6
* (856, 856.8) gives 27.8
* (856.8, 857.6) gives 27.5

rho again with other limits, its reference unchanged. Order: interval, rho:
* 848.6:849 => 0.96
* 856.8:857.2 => 0.95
